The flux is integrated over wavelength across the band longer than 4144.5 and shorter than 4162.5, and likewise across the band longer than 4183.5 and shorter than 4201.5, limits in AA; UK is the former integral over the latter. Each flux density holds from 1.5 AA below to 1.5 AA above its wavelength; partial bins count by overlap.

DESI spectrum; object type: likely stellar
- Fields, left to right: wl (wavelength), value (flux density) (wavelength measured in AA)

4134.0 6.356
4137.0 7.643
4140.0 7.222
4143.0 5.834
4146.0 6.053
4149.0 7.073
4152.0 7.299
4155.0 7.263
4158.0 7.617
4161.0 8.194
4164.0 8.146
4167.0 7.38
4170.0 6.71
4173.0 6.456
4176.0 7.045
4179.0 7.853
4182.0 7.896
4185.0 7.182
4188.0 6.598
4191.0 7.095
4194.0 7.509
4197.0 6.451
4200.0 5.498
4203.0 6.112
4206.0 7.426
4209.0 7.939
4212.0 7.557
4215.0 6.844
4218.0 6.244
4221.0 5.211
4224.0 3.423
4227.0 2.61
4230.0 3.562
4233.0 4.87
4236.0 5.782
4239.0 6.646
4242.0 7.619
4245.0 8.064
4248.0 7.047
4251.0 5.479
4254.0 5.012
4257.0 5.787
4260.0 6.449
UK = 1.08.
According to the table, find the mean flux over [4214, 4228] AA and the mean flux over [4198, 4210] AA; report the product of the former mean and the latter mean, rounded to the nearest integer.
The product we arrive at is 33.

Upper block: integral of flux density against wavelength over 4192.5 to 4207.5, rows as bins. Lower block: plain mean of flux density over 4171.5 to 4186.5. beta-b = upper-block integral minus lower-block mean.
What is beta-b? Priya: 92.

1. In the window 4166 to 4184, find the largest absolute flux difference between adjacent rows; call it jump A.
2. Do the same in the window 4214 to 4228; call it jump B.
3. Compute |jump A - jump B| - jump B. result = -0.81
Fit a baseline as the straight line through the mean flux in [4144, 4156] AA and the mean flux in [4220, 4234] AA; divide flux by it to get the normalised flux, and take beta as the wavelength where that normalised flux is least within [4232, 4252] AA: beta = 4233.0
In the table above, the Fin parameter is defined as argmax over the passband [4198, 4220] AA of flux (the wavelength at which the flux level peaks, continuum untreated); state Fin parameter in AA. 4209.0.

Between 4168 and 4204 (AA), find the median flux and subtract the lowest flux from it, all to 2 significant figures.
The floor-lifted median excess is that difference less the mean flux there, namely -5.5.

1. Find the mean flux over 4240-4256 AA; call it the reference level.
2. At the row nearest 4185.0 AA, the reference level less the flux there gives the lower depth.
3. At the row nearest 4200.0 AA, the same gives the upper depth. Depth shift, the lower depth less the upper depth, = -1.7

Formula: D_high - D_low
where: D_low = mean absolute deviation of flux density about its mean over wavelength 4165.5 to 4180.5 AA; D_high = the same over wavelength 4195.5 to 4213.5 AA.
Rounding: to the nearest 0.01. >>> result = 0.39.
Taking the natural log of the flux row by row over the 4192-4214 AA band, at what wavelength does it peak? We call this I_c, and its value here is 4209.0 AA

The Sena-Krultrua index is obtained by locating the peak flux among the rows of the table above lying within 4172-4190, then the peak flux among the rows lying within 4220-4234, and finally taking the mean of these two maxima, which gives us 6.55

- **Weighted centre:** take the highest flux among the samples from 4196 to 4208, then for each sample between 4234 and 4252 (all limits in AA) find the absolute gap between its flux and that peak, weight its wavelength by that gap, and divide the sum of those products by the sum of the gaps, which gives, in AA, 4243.7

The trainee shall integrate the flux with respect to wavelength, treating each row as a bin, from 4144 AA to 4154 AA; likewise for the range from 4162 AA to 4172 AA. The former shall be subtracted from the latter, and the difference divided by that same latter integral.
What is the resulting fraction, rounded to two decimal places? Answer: 0.08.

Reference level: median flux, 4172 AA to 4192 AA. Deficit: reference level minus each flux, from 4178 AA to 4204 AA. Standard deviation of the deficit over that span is 0.8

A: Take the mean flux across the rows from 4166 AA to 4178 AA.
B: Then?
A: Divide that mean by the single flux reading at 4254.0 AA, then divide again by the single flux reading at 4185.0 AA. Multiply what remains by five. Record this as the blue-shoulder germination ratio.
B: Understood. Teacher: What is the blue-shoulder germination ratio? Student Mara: 1.0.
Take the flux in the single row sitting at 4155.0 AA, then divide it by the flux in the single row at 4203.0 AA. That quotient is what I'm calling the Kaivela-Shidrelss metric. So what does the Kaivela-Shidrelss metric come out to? 1.2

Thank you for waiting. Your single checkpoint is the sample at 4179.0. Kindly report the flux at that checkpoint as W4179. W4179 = 7.853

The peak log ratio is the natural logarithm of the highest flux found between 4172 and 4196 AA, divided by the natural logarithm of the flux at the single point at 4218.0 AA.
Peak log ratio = 1.13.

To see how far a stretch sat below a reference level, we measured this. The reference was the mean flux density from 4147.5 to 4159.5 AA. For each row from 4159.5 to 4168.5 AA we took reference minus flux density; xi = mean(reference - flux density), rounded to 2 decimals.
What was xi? -0.59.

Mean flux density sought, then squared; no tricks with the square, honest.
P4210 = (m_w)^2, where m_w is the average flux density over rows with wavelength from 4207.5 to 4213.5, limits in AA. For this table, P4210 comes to 60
